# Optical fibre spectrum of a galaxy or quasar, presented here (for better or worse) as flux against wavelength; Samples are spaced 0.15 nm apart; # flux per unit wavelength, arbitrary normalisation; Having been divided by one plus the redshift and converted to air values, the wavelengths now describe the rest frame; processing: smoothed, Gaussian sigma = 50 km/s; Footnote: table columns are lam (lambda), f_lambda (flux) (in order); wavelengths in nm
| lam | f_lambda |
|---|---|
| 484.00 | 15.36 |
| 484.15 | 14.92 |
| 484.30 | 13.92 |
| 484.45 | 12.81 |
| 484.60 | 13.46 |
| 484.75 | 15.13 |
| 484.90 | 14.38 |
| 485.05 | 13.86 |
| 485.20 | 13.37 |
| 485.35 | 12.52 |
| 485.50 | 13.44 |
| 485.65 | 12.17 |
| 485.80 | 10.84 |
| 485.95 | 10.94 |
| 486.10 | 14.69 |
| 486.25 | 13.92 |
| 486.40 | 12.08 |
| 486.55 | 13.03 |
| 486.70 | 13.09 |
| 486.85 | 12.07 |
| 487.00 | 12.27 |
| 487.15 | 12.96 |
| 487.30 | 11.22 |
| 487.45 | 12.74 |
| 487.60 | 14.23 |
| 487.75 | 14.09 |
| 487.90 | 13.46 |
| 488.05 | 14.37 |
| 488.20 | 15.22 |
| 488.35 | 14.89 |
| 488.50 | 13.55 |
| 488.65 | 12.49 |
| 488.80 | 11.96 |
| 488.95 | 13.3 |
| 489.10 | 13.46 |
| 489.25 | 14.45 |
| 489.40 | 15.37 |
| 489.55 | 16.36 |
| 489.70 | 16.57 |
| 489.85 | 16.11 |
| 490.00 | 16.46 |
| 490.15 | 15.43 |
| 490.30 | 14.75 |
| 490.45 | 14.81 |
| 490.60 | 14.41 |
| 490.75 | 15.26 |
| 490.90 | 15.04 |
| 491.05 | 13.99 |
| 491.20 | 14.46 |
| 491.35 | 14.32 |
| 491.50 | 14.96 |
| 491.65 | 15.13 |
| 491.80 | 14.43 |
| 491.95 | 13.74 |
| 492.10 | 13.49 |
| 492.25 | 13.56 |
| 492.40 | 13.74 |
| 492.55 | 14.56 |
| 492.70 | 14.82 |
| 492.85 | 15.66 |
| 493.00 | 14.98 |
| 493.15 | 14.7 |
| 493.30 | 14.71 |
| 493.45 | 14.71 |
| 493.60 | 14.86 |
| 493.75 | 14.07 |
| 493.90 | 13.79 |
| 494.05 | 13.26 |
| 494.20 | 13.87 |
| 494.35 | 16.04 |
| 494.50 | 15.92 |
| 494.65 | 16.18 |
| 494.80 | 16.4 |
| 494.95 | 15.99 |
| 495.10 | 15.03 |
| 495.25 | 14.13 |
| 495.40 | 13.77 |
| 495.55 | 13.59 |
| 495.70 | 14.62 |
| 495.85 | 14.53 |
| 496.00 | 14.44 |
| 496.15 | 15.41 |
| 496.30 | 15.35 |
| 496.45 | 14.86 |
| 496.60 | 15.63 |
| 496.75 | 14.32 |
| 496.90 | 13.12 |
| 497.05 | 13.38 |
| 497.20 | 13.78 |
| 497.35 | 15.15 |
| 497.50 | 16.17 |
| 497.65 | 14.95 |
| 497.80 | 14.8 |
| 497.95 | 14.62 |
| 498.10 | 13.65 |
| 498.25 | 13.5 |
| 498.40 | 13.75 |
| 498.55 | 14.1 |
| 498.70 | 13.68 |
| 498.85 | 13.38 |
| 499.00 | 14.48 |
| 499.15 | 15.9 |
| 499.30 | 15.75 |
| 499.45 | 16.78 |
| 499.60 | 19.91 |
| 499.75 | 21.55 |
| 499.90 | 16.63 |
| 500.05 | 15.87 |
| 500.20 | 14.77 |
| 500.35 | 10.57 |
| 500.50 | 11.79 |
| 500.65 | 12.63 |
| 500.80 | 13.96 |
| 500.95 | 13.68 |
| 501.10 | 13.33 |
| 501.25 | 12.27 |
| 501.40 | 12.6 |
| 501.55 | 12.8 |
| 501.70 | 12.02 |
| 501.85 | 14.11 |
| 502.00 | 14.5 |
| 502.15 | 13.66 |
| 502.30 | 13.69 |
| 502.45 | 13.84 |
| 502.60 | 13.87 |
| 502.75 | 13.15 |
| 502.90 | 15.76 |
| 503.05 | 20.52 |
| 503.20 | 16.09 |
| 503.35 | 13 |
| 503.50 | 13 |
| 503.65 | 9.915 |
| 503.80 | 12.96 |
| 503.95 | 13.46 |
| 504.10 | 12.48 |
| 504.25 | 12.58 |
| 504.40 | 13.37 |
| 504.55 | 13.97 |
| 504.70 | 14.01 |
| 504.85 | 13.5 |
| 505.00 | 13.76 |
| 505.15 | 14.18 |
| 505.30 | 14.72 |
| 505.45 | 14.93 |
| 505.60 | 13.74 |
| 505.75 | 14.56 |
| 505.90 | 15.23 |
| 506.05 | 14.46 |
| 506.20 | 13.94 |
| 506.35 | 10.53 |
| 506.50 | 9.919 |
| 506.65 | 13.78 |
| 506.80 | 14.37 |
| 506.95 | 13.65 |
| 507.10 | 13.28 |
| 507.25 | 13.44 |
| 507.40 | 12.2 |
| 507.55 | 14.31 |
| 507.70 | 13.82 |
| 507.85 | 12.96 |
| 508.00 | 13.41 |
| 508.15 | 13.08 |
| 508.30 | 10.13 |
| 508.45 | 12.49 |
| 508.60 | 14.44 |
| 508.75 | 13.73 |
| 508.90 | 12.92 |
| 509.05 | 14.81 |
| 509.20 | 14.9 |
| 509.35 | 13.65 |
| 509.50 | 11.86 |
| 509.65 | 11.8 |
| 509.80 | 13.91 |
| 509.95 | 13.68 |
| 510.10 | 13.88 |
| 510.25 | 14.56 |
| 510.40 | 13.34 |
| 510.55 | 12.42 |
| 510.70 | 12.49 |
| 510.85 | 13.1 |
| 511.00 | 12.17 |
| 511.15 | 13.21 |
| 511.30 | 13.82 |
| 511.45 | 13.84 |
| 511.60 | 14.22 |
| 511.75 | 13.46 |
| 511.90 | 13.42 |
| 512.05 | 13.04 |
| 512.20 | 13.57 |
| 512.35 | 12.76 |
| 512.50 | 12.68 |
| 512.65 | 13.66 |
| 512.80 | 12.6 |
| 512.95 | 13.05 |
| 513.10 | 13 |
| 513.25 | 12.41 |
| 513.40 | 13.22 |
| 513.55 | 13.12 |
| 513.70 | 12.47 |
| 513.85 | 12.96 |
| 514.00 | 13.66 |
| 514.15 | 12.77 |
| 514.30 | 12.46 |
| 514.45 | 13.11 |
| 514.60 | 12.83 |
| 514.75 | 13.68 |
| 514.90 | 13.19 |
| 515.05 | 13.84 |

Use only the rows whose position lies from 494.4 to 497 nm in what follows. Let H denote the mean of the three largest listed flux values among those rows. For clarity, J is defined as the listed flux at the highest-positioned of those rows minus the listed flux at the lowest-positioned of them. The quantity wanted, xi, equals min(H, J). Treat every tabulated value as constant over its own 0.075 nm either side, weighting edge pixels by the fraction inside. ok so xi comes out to -2.8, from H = 16.2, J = -2.8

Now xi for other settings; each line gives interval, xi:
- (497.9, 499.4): 1.1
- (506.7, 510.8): -1.9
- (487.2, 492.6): 3.3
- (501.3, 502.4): 1.1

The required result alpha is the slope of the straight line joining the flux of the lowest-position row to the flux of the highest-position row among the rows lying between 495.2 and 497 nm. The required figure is -0.6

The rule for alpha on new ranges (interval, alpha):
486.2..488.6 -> -0.2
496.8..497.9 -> 1.9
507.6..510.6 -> -0.5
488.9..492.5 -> 0.1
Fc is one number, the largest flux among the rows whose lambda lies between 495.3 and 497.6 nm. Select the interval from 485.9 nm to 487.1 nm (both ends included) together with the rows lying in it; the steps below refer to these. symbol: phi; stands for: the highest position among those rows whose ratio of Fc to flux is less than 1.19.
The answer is 486.25 nm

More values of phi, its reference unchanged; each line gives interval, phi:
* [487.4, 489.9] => 489.85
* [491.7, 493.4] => 493.30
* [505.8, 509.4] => 509.35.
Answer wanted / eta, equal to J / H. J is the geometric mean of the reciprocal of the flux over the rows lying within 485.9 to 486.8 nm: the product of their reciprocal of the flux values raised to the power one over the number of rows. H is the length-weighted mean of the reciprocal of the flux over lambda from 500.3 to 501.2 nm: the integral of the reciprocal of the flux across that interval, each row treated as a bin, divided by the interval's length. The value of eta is 0.98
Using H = 0.0794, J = 0.0775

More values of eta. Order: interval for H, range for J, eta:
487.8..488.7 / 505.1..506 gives 0.96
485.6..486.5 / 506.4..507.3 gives 0.95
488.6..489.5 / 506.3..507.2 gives 1.08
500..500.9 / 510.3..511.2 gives 1.01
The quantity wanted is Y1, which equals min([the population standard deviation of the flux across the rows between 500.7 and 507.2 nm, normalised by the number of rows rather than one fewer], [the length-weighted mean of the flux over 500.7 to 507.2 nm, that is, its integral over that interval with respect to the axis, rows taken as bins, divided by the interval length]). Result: 1.6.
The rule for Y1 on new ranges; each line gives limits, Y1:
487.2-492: 1.2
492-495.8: 0.9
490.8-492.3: 0.6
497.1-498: 0.7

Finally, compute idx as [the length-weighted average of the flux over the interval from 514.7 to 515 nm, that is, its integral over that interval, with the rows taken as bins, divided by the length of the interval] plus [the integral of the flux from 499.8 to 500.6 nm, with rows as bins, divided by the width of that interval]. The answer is 27.57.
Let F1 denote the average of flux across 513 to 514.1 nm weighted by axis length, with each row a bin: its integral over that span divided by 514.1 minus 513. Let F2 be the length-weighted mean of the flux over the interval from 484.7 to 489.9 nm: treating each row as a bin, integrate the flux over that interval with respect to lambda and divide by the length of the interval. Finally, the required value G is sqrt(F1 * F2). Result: 13.25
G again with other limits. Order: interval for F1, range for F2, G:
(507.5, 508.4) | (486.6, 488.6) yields 13.14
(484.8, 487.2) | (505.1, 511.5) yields 13.13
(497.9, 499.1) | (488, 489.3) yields 13.82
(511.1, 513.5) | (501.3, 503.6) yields 13.67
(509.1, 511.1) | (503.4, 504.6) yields 12.96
